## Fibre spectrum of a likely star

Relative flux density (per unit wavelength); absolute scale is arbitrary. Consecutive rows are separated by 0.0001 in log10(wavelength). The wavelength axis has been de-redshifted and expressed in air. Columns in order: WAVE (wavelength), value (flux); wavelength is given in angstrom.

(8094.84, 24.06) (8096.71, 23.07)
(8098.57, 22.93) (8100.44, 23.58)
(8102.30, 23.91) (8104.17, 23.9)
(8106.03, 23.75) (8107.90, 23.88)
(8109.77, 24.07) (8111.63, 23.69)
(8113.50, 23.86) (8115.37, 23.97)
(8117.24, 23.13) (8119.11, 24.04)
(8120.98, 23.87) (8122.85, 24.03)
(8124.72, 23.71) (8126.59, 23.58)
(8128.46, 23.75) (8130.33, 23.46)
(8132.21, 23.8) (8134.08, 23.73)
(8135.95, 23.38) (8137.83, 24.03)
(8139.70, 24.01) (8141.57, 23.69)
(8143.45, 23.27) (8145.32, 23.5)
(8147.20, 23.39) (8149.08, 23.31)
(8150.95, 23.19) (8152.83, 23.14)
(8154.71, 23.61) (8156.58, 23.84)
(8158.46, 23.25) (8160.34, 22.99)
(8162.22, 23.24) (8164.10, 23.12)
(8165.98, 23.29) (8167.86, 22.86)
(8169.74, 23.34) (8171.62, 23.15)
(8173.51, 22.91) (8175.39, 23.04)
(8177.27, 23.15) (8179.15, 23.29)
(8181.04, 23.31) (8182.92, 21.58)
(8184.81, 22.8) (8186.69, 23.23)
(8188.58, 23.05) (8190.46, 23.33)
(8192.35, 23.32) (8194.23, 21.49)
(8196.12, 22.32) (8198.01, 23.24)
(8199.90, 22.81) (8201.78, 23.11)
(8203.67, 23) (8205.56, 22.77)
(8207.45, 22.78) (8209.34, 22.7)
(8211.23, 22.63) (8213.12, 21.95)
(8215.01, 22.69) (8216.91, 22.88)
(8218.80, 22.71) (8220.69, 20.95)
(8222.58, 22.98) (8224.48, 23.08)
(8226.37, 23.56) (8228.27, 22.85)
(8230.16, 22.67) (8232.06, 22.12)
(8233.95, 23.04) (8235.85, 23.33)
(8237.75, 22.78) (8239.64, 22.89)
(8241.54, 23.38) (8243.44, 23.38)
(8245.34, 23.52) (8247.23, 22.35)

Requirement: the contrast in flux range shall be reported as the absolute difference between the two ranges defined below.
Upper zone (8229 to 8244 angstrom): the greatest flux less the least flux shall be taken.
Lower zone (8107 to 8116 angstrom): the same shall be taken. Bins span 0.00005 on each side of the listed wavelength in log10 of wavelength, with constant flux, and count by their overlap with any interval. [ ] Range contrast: 0.88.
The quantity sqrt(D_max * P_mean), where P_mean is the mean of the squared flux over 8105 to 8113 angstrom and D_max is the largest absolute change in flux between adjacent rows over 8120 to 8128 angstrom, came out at 13.5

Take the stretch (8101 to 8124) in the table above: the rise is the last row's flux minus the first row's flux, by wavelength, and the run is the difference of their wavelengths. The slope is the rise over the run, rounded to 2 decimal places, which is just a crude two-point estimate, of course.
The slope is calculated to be 0.01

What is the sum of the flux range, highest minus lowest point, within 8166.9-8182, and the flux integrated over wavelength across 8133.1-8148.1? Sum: 355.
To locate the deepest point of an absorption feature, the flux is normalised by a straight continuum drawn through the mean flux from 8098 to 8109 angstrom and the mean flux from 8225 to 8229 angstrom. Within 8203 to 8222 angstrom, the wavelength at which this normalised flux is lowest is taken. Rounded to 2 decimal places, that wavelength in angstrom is 8220.69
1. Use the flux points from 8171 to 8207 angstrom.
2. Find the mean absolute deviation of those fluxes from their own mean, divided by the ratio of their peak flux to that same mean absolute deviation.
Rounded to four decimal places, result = 0.0060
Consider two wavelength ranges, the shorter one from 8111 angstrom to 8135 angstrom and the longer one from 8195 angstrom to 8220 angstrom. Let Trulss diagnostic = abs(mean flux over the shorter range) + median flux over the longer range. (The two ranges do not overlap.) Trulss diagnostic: 46.5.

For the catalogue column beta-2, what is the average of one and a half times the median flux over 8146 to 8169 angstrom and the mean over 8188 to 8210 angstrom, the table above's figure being 28.8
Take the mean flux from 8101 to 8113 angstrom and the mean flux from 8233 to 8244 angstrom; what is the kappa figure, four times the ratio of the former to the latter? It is 4.13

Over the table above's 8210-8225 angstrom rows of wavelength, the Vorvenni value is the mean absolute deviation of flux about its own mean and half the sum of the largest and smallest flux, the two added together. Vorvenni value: 22.5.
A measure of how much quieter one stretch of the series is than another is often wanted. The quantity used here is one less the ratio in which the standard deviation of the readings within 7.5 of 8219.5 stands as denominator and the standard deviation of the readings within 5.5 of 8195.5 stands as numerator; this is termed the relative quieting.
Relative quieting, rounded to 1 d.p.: 0.1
